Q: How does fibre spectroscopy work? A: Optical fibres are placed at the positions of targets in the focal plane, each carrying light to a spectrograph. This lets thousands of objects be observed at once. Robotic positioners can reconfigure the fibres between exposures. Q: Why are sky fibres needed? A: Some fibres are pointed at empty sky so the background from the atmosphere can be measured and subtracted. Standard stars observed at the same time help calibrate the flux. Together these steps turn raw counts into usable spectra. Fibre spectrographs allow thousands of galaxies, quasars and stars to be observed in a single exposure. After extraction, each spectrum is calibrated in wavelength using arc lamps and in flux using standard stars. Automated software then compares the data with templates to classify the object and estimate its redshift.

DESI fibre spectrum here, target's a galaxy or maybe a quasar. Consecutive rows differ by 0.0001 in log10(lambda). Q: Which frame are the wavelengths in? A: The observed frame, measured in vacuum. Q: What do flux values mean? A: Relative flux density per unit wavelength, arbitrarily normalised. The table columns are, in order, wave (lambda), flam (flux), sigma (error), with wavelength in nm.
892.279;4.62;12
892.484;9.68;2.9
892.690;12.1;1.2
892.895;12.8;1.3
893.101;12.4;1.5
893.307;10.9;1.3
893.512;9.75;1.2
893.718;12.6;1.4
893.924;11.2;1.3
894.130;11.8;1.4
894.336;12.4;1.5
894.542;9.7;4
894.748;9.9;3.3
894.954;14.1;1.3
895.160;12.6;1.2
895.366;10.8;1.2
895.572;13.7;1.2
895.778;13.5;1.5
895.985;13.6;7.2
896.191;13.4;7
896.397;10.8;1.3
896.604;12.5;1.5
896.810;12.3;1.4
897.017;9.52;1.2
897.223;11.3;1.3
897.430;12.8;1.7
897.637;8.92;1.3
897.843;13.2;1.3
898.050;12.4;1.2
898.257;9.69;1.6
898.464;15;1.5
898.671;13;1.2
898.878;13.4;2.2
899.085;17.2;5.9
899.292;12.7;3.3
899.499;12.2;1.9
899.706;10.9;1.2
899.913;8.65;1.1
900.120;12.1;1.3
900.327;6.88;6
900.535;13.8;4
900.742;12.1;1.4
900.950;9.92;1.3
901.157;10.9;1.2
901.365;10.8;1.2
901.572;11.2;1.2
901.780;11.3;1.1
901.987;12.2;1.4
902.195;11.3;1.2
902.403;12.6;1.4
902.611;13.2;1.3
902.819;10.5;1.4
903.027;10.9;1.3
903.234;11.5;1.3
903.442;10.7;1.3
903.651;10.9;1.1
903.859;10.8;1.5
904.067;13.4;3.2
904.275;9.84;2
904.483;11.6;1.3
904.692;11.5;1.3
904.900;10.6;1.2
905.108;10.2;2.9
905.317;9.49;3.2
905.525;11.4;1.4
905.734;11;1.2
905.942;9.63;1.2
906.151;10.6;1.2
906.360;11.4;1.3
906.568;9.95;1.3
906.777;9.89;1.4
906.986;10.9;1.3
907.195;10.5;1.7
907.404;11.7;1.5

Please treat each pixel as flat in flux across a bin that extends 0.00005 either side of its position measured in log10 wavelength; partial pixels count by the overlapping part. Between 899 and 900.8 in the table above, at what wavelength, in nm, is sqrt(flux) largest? 899.085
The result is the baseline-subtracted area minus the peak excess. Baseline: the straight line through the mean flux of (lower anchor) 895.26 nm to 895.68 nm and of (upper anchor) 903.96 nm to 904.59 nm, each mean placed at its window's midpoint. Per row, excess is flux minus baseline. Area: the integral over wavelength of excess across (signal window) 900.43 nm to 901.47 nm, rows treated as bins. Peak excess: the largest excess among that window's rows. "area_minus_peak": -2.3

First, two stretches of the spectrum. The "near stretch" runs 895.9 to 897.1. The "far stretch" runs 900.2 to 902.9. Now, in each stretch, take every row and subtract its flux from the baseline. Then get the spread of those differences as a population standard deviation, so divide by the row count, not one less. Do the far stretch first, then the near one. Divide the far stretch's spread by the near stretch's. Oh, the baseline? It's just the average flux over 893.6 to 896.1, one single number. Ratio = 1.1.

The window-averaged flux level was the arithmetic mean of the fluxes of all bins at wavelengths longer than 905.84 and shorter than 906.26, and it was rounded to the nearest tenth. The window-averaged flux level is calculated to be 10.1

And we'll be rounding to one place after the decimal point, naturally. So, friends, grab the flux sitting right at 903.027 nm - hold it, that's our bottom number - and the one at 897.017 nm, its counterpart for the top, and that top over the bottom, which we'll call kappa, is 0.9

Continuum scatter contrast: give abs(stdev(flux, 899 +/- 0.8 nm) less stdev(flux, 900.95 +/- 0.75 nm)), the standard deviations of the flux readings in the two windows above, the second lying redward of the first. 0.21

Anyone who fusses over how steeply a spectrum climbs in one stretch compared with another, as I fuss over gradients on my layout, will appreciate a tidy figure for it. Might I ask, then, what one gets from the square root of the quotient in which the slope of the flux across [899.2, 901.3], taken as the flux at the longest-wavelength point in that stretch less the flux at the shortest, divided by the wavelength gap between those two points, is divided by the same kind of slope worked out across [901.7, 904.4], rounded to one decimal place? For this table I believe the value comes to 1.3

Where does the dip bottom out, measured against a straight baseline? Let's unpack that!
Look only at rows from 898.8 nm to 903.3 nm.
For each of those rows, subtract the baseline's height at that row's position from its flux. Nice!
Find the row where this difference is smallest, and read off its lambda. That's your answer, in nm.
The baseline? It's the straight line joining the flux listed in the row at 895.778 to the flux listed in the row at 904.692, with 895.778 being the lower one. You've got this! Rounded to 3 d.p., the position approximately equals 900.327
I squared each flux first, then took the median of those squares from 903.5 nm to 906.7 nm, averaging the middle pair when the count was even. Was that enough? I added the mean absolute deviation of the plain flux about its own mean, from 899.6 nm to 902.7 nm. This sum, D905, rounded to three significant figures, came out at 118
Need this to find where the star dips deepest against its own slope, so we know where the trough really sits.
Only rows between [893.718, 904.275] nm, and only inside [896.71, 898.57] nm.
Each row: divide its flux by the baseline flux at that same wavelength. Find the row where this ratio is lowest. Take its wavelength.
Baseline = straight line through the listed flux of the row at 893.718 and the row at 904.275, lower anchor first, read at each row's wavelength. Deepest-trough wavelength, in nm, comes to 897.637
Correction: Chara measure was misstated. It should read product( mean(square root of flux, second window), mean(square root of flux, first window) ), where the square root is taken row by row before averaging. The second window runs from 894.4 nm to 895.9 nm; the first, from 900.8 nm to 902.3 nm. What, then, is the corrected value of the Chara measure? 11.5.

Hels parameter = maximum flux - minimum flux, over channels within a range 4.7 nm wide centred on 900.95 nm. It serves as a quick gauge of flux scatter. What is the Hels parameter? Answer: 10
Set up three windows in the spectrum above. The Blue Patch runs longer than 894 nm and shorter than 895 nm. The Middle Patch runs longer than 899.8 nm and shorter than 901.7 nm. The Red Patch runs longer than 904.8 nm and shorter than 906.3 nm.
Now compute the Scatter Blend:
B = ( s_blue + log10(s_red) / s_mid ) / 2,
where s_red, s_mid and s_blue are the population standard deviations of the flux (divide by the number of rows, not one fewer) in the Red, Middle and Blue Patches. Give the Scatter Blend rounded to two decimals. 0.77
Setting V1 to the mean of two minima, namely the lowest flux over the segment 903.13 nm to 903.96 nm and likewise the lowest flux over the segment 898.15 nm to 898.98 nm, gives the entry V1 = 10.2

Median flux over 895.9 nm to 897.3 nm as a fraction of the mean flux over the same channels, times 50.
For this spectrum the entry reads 51.6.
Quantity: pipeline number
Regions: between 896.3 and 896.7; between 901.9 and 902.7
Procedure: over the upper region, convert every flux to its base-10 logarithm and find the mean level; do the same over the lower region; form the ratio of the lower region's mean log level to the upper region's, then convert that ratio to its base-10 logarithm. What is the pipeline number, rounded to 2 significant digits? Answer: -0.010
